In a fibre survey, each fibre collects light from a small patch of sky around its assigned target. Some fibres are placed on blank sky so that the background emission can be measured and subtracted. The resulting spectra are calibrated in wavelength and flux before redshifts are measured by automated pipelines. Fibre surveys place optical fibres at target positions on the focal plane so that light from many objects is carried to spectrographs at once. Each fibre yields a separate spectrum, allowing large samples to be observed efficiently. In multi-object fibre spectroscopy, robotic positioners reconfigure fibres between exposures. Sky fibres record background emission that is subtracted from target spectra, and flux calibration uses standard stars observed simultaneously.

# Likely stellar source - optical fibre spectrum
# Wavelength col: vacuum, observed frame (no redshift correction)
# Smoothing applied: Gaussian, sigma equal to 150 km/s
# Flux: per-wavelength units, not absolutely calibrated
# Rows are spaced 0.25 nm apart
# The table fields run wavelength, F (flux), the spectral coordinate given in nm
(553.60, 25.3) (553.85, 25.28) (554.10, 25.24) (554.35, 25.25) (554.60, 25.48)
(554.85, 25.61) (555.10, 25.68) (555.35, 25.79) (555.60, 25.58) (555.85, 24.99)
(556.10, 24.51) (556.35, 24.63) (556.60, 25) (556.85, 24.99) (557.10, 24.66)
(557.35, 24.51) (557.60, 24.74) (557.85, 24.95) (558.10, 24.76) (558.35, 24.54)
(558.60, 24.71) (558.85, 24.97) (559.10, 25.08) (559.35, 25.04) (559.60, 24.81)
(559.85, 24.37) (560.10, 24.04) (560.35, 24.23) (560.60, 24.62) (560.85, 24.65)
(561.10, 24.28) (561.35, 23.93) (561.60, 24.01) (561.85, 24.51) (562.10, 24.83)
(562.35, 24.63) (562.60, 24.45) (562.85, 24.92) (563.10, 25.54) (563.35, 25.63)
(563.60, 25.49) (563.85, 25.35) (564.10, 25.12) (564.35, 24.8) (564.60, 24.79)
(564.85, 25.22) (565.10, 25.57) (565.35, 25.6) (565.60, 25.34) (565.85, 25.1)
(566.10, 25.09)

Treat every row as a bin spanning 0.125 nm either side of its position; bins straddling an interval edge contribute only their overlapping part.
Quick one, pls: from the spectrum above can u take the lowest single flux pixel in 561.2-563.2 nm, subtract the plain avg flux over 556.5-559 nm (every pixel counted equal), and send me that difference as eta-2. -0.9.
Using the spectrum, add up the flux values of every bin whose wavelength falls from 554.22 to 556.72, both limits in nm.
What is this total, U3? 253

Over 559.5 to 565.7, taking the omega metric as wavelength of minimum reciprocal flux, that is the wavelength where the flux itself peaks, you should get 563.35 nm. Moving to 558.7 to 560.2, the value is 559.10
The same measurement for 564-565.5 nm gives 565.35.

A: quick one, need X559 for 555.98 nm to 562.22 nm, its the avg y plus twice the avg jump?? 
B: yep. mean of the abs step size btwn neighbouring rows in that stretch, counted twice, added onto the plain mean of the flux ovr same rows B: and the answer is 25.1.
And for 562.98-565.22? 25.7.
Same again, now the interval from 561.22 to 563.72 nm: 25.4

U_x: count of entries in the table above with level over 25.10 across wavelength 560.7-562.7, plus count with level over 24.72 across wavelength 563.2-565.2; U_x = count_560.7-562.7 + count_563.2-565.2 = 8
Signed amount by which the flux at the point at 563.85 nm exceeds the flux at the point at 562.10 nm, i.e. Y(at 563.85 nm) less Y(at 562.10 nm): 0.52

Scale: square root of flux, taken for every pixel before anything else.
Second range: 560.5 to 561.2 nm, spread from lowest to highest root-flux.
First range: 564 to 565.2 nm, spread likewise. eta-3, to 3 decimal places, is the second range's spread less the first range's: -0.040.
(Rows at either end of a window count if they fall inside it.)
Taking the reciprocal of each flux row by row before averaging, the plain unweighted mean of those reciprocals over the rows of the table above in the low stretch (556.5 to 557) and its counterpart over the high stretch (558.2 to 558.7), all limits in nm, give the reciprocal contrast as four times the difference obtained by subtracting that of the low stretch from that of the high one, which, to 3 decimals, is 0.002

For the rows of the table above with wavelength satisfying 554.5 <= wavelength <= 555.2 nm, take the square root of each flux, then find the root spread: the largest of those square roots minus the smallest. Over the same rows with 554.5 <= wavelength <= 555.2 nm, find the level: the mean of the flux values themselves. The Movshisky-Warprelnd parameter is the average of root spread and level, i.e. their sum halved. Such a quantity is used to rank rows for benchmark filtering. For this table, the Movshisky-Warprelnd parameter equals 12.8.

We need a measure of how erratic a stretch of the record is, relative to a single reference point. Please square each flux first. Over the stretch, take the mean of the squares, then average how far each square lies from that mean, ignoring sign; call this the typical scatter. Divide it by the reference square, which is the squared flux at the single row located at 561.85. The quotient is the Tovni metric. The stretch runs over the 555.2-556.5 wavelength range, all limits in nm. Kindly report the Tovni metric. 0.039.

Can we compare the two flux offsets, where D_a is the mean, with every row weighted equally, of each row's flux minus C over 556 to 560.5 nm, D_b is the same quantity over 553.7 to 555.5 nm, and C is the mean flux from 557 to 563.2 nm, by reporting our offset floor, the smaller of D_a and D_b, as 0.07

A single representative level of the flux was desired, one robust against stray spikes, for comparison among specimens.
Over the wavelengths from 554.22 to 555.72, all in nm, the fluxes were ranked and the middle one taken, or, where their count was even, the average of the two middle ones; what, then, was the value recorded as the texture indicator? 25.6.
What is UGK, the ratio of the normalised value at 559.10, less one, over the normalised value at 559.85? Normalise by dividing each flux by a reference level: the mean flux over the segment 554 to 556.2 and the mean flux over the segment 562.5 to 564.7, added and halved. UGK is -0.01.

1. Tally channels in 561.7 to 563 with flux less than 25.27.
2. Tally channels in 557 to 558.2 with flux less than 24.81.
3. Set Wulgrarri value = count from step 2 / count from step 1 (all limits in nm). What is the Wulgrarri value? 0.8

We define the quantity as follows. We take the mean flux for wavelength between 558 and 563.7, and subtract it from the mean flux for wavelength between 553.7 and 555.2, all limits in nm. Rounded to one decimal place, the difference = 0.7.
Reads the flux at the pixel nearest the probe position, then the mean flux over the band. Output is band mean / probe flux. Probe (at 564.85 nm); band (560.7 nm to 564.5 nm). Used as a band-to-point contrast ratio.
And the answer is 0.98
